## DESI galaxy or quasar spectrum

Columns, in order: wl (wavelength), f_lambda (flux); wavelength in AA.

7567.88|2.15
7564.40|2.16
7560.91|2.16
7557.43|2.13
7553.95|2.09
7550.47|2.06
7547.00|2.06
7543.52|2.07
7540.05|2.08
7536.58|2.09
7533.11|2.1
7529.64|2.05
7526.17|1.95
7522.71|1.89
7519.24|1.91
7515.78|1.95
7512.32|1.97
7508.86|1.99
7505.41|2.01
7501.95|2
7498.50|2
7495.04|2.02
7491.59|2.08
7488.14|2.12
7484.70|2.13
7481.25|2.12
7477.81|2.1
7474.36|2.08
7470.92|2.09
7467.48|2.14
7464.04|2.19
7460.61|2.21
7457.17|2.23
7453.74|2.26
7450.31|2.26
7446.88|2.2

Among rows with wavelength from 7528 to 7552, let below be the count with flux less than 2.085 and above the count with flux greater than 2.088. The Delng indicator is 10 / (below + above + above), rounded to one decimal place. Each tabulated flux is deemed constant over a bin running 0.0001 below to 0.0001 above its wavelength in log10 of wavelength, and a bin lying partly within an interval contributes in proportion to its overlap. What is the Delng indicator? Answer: 1.1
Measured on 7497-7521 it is 1.4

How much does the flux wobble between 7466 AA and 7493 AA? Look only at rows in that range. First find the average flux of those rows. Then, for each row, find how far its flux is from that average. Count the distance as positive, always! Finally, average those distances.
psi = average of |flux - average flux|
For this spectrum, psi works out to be 0.020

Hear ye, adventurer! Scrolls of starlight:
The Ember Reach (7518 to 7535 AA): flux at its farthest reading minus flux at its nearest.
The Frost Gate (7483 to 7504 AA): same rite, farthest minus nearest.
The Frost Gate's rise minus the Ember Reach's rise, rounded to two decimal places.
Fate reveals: -0.32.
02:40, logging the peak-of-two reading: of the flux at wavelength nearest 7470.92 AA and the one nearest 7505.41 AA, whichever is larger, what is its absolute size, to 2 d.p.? 2.09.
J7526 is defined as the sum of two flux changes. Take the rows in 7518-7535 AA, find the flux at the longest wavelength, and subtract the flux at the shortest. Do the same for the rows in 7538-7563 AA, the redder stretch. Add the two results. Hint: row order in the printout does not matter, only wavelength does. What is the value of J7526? 0.27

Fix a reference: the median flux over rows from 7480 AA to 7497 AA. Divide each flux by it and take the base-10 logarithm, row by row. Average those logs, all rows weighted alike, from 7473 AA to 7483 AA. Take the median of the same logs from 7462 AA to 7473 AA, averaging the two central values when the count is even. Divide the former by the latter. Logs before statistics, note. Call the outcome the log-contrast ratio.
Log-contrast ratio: -1.0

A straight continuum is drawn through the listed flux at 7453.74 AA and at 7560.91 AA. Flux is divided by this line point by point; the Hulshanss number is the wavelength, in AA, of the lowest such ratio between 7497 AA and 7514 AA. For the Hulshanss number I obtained 7512.32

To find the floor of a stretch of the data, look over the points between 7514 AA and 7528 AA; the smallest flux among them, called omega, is 1.89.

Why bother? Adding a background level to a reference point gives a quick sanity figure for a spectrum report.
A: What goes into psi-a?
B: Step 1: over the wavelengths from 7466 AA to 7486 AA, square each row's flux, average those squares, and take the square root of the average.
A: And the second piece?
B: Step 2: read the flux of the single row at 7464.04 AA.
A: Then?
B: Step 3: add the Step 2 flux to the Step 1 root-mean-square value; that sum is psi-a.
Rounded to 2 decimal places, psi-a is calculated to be 4.30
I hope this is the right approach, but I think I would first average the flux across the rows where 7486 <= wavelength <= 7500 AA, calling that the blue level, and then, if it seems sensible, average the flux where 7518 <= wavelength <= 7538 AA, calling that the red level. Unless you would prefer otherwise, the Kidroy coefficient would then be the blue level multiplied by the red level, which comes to 4.11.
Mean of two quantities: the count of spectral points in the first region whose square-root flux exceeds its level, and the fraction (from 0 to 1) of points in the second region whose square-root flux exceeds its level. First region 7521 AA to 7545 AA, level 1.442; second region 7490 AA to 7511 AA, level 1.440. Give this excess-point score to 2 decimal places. 1.58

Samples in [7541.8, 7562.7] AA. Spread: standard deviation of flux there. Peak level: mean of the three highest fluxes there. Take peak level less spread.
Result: 2.09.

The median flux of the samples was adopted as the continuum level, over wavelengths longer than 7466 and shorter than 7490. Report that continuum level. 2.12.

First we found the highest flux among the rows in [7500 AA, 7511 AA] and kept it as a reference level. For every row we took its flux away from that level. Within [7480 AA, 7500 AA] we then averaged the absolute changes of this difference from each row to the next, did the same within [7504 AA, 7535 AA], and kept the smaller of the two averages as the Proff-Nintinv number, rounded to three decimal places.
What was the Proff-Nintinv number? 0.028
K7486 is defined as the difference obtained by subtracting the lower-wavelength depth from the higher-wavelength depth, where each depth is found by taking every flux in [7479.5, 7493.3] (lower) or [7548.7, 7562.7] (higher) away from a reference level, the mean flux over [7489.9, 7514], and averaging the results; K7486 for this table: 0.00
